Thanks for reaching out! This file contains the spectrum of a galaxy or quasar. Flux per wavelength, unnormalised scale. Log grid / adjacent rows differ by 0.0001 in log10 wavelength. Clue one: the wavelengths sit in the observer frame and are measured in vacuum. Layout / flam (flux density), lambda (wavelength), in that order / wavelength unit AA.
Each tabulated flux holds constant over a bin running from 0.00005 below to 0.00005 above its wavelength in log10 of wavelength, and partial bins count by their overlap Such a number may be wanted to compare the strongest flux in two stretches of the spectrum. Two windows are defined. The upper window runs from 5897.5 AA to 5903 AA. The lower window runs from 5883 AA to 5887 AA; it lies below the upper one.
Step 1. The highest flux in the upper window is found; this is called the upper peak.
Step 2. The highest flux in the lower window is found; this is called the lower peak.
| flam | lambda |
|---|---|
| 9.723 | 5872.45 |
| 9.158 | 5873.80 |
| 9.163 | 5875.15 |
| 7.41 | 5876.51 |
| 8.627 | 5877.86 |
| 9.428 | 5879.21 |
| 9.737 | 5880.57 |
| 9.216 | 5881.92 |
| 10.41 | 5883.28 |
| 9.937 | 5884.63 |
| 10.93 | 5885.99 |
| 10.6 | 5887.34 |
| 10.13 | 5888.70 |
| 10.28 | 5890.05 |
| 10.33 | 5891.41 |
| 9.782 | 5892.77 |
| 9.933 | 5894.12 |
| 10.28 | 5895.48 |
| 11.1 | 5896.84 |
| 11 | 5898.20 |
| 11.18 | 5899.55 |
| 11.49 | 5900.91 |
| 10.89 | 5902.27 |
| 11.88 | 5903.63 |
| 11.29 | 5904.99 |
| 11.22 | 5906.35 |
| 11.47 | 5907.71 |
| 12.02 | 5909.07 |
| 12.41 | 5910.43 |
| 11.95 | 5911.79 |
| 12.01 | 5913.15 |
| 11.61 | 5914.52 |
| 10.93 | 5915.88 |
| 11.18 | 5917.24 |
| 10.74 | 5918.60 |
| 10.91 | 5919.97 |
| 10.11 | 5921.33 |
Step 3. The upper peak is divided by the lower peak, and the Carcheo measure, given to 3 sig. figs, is 1.05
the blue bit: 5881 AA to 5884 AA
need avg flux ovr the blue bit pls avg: 9.8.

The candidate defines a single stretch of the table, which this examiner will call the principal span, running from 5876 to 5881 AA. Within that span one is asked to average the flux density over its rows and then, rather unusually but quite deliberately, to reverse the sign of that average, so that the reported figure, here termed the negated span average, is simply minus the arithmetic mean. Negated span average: -8.8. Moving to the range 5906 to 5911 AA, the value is -11.8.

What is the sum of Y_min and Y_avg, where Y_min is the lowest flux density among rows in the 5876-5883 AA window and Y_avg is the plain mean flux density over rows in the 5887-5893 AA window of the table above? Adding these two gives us 17.6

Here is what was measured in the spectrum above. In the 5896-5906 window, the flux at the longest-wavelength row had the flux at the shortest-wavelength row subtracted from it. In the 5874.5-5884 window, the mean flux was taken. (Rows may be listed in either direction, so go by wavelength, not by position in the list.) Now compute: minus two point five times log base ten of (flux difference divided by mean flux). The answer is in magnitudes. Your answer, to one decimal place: 4.2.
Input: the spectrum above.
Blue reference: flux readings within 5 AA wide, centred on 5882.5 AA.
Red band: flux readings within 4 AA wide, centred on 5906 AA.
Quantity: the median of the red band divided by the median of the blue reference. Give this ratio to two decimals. 1.15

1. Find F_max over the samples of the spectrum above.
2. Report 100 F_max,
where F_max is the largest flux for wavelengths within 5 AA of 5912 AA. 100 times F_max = 1241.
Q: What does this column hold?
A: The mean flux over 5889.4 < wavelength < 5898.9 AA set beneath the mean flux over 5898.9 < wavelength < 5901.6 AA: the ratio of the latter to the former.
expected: 1.09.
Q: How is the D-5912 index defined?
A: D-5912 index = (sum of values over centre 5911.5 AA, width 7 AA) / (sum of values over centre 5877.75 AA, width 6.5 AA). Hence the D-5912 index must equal 1.35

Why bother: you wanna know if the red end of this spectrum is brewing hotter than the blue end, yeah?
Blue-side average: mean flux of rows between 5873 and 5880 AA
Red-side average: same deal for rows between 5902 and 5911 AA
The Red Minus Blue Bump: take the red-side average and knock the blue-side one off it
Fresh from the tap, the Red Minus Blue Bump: 2.8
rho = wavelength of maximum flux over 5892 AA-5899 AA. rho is 5896.84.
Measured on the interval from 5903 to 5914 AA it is 5910.43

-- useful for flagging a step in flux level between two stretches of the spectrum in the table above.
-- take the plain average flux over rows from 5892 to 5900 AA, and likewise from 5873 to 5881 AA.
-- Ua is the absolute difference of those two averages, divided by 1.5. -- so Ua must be 1.08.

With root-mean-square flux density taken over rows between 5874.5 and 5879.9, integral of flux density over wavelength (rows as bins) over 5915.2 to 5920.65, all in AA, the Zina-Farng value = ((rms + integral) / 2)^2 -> 1167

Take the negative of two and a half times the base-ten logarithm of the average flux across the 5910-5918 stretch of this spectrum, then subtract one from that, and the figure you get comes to -3.67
